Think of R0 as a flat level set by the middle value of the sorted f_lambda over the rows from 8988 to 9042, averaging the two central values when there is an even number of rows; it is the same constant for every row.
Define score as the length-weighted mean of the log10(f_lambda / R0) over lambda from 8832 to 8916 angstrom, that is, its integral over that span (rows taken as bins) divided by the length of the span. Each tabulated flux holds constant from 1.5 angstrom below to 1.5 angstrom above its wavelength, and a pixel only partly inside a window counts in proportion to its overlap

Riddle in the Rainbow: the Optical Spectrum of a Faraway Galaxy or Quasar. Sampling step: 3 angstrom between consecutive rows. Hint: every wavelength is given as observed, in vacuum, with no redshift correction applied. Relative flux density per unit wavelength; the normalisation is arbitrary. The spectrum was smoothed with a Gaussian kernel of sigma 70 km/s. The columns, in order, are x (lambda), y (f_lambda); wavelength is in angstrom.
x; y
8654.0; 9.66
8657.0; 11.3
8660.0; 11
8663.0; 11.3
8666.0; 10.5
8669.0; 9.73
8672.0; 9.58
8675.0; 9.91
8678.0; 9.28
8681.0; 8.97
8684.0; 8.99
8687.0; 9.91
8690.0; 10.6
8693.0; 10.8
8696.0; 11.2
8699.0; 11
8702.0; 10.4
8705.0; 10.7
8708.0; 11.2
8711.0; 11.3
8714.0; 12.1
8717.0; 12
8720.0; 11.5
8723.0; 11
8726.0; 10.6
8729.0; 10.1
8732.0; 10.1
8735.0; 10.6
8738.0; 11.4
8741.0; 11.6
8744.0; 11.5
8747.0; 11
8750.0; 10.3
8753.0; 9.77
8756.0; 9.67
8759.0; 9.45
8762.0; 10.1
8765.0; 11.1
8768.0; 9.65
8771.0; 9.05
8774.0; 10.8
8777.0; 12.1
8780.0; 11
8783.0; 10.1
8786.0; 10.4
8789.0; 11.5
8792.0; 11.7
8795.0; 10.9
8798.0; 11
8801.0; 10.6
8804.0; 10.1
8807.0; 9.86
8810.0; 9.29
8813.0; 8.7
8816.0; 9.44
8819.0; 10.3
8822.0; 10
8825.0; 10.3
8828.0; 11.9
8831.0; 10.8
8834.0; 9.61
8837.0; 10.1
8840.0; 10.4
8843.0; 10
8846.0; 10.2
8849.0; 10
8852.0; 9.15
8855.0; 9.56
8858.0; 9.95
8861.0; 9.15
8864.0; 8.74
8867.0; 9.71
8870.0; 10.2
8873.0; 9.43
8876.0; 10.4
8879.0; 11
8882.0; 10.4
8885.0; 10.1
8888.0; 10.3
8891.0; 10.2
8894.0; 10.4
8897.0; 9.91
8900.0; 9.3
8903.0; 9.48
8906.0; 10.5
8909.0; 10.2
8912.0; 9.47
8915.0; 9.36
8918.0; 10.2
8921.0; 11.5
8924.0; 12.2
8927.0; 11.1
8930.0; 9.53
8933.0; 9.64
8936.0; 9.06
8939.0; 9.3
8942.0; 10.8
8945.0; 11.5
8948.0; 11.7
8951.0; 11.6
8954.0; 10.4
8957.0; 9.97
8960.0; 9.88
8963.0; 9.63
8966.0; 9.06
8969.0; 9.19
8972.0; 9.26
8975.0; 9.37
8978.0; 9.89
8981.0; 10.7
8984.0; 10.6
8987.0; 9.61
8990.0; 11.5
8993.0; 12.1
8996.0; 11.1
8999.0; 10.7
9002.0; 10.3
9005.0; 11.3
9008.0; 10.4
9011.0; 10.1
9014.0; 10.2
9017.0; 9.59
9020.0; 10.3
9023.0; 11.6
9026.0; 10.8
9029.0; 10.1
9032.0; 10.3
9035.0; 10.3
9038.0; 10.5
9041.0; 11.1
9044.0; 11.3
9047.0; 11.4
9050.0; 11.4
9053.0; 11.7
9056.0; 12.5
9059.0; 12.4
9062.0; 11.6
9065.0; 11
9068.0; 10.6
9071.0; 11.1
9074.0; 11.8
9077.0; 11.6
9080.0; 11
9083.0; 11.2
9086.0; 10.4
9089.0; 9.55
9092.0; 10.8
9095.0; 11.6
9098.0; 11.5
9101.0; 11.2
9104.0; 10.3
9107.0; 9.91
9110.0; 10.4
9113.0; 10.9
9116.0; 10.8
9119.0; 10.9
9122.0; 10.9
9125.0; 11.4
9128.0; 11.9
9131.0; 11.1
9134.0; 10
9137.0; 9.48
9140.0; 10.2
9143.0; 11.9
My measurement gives -0.024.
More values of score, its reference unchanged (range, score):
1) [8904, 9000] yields -0.007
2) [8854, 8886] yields -0.025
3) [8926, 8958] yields -0.003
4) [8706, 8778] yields 0.010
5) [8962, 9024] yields -0.007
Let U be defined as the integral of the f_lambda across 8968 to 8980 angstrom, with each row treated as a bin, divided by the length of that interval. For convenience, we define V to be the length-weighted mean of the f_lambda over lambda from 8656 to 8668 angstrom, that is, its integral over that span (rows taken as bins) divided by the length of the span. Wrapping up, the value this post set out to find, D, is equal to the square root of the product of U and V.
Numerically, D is 10.20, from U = 9.5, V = 11.0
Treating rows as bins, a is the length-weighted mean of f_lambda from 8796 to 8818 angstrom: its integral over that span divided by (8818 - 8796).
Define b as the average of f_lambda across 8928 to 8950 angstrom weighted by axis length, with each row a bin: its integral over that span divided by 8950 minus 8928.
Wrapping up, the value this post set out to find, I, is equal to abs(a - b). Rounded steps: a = 9.9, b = 10.3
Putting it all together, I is 0.4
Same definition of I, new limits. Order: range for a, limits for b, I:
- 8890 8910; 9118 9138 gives 0.9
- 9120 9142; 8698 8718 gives 0.5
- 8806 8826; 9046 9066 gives 2.1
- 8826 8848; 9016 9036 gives 0.0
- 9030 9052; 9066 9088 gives 0.2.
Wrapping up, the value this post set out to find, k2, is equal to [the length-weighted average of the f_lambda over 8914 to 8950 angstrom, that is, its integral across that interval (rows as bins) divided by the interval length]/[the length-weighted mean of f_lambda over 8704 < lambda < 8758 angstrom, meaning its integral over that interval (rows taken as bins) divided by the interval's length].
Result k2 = 0.97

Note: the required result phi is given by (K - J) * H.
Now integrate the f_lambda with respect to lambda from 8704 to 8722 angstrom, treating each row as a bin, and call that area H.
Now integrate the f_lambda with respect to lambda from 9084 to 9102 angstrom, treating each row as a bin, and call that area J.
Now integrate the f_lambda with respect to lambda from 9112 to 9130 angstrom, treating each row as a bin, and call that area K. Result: 1105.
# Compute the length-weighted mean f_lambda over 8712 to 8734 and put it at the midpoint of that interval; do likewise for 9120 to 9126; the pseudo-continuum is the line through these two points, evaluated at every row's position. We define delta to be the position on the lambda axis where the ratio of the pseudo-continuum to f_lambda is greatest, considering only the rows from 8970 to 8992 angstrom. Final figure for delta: 8972.0 angstrom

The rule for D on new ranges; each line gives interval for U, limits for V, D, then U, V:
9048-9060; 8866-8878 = 10.93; 12.0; 10.0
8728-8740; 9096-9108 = 10.70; 10.6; 10.8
